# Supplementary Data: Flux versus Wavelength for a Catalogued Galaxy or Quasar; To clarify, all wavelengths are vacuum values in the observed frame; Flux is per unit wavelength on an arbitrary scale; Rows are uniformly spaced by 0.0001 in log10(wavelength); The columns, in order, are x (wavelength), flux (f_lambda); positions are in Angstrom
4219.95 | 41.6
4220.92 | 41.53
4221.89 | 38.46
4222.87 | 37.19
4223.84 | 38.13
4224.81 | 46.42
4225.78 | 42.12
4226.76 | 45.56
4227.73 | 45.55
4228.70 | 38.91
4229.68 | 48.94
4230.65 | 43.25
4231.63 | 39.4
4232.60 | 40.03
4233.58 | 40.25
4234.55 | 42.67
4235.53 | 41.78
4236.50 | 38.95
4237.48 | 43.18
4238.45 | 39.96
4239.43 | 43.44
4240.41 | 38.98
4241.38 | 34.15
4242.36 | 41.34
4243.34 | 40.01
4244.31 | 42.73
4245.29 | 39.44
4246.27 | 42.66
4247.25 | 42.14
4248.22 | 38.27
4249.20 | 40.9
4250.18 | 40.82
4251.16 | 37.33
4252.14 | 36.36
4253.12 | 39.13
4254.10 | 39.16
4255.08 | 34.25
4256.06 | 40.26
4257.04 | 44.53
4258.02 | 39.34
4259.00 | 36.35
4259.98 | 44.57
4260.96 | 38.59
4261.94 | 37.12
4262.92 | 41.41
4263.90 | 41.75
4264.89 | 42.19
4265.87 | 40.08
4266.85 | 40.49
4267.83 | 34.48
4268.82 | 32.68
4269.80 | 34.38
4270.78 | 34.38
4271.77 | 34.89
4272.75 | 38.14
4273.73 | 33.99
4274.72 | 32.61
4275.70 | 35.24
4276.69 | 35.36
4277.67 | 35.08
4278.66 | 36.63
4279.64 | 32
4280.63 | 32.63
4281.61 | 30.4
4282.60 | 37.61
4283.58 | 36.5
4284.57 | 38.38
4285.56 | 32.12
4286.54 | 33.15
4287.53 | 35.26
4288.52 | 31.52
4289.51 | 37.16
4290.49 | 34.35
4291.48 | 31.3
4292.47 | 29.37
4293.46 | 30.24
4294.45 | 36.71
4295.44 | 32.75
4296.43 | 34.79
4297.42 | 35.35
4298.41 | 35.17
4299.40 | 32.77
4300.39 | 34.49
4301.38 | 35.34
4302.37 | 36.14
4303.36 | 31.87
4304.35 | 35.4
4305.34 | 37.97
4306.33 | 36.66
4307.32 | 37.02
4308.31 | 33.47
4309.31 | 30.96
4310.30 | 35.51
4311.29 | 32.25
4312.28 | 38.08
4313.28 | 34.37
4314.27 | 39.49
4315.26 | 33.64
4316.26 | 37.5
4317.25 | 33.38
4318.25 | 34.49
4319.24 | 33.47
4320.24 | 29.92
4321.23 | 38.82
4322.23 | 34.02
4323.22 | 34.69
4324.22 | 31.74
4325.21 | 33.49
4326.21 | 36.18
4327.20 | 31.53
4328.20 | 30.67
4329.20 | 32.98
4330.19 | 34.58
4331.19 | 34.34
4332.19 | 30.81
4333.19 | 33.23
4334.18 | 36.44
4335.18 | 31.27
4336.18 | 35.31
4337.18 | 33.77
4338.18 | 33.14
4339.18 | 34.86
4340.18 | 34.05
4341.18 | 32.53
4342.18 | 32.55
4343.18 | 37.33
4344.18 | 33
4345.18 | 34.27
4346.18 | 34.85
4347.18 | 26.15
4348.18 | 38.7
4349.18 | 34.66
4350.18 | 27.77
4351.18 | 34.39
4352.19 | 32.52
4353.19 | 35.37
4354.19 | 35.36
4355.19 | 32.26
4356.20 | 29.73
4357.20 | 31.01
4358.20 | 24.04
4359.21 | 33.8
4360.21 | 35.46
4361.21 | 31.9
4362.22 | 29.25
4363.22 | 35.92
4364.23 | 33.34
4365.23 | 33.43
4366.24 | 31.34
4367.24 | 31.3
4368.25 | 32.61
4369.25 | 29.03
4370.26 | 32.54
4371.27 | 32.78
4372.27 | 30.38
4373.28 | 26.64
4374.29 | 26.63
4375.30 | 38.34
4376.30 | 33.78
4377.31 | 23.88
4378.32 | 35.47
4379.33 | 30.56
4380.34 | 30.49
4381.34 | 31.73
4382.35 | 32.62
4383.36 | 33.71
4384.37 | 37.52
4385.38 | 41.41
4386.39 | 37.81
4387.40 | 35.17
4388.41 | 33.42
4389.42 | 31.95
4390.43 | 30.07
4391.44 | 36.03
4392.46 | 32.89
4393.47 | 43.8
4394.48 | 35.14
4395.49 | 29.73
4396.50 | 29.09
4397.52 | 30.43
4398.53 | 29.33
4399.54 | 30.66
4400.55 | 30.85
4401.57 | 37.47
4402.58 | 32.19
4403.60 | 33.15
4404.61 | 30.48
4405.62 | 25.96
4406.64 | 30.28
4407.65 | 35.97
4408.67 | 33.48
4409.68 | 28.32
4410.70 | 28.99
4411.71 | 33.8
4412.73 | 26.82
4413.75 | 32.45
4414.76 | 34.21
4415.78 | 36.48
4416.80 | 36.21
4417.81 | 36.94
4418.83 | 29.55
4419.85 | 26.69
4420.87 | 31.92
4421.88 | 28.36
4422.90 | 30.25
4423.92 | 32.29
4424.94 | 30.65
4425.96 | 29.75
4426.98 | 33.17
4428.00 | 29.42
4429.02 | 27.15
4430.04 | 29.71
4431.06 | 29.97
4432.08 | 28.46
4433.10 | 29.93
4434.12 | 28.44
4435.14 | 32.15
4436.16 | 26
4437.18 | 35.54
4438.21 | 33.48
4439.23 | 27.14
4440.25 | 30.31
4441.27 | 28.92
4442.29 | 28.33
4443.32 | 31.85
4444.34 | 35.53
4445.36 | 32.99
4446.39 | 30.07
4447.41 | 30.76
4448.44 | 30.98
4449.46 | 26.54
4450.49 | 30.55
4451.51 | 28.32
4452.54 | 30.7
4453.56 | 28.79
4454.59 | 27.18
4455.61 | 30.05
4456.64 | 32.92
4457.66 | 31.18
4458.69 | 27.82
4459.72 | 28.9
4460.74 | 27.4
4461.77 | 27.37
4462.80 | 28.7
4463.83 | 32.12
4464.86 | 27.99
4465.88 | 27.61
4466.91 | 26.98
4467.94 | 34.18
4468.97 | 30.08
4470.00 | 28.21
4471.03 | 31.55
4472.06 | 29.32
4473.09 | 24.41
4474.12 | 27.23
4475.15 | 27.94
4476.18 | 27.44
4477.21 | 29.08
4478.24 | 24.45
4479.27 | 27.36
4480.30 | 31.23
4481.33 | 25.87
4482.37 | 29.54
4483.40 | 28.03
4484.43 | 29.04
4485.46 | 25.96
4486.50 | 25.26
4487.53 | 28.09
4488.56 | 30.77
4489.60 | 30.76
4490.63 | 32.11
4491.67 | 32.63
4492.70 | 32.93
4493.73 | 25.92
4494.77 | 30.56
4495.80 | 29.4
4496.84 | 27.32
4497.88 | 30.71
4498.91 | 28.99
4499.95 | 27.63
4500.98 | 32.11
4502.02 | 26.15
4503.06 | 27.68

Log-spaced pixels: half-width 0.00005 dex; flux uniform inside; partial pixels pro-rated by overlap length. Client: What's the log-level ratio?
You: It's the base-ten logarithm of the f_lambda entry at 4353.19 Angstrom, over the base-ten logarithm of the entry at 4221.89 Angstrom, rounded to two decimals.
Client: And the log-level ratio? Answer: 0.98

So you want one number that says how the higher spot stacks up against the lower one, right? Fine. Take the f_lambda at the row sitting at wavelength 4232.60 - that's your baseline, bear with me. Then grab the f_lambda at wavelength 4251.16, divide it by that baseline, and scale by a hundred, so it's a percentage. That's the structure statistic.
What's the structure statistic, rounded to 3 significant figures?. 93.3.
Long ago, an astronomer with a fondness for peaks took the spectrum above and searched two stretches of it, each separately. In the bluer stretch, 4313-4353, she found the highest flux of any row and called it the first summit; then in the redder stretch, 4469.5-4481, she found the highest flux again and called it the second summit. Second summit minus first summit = -8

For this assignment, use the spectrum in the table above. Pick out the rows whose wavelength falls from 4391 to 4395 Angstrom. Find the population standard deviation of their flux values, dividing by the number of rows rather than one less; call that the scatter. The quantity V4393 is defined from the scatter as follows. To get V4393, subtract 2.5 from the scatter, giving 1.6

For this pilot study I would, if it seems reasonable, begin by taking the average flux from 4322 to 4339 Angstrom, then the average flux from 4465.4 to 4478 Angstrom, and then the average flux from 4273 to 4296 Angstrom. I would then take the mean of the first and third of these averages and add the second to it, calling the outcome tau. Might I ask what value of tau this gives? 62.3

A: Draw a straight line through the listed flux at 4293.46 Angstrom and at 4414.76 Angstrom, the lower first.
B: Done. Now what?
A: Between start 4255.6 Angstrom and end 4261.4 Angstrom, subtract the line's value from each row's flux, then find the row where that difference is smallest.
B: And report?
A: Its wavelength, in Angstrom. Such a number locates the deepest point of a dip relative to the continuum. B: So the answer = 4259.00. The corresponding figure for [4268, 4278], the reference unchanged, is 4274.72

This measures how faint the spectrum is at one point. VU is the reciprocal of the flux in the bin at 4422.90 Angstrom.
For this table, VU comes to 0.033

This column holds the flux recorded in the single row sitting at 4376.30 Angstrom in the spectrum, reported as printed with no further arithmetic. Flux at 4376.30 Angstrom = 33.78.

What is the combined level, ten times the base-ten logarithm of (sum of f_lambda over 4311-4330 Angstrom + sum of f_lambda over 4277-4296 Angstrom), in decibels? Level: 31.1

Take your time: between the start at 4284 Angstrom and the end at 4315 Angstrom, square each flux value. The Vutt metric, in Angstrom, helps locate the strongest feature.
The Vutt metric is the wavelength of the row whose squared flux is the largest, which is 4314.27 Angstrom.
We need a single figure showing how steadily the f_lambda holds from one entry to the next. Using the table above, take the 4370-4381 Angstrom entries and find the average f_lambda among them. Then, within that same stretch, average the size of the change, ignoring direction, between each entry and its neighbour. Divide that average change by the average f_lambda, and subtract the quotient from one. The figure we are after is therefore 0.842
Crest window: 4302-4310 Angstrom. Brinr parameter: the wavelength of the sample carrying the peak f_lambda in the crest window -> 4305.34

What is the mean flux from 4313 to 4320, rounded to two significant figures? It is 35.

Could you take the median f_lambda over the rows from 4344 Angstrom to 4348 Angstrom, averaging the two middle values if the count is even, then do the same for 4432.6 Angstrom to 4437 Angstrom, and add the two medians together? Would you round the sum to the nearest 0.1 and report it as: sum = 62.8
